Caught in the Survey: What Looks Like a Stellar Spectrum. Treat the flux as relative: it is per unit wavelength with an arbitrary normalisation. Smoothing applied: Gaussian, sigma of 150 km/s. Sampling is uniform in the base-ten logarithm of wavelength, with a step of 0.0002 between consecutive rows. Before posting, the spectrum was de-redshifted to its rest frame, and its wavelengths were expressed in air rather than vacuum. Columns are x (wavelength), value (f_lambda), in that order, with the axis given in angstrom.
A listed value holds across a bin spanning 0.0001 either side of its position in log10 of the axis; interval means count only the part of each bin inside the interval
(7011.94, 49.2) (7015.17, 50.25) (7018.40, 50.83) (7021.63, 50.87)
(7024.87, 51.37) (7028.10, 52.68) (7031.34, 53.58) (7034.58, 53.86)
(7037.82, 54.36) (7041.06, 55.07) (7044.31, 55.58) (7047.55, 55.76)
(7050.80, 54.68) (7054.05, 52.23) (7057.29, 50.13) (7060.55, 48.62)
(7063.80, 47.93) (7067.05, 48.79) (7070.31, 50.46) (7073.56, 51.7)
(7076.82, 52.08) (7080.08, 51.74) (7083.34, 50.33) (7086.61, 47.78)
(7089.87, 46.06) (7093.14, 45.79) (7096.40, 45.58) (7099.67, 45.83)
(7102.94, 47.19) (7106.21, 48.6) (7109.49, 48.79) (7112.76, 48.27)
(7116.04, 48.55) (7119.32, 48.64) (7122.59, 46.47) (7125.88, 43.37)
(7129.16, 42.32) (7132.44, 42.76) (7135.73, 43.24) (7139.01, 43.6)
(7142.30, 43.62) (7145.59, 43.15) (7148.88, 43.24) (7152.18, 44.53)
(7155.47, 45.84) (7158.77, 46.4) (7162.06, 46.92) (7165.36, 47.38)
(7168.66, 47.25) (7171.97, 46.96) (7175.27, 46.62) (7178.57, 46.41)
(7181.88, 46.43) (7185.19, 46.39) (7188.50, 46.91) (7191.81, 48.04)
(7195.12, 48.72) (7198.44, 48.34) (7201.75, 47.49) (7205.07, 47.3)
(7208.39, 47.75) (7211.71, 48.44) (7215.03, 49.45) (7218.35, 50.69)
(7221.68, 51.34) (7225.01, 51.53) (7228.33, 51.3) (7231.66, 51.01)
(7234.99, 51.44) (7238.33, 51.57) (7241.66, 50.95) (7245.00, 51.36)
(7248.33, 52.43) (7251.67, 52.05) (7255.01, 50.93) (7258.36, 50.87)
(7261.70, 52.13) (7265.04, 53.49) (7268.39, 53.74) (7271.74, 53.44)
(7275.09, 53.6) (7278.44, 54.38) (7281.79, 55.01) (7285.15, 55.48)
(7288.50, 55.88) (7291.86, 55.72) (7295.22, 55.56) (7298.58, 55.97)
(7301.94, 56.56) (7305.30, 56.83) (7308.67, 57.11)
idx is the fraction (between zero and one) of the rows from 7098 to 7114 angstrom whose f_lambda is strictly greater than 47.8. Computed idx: 0.60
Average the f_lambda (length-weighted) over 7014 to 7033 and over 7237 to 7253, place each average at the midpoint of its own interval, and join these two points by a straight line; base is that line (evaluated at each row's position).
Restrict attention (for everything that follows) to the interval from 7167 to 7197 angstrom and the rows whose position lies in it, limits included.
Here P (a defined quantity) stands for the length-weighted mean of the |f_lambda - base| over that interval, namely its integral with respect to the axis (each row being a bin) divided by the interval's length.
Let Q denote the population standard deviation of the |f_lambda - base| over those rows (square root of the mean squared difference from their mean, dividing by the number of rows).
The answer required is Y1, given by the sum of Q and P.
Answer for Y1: 5.3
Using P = 4.6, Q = 0.76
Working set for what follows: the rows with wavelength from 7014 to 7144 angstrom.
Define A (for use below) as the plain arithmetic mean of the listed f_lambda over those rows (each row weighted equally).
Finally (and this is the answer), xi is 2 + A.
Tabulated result 51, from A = 49.2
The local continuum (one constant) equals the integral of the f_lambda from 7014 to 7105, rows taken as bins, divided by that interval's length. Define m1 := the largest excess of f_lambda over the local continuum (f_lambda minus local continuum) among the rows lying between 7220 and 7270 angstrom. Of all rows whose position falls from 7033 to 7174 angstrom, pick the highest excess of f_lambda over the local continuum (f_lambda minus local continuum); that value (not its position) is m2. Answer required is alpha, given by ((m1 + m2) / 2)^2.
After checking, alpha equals 16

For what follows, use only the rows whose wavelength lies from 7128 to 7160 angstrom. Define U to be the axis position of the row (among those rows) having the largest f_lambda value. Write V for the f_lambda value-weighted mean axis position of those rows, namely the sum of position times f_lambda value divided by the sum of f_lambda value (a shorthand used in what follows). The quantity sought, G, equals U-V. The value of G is 14.6 angstrom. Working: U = 7158.77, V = 7144.2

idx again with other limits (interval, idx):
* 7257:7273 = 1.00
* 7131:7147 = 0.00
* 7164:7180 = 0.00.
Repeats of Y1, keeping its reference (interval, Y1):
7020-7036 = 2.0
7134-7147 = 8.5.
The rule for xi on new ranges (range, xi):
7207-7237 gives 52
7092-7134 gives 48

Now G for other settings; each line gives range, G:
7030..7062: 1.9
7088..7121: 4.7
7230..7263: 1.6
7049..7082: -14.6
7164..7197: 14.8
